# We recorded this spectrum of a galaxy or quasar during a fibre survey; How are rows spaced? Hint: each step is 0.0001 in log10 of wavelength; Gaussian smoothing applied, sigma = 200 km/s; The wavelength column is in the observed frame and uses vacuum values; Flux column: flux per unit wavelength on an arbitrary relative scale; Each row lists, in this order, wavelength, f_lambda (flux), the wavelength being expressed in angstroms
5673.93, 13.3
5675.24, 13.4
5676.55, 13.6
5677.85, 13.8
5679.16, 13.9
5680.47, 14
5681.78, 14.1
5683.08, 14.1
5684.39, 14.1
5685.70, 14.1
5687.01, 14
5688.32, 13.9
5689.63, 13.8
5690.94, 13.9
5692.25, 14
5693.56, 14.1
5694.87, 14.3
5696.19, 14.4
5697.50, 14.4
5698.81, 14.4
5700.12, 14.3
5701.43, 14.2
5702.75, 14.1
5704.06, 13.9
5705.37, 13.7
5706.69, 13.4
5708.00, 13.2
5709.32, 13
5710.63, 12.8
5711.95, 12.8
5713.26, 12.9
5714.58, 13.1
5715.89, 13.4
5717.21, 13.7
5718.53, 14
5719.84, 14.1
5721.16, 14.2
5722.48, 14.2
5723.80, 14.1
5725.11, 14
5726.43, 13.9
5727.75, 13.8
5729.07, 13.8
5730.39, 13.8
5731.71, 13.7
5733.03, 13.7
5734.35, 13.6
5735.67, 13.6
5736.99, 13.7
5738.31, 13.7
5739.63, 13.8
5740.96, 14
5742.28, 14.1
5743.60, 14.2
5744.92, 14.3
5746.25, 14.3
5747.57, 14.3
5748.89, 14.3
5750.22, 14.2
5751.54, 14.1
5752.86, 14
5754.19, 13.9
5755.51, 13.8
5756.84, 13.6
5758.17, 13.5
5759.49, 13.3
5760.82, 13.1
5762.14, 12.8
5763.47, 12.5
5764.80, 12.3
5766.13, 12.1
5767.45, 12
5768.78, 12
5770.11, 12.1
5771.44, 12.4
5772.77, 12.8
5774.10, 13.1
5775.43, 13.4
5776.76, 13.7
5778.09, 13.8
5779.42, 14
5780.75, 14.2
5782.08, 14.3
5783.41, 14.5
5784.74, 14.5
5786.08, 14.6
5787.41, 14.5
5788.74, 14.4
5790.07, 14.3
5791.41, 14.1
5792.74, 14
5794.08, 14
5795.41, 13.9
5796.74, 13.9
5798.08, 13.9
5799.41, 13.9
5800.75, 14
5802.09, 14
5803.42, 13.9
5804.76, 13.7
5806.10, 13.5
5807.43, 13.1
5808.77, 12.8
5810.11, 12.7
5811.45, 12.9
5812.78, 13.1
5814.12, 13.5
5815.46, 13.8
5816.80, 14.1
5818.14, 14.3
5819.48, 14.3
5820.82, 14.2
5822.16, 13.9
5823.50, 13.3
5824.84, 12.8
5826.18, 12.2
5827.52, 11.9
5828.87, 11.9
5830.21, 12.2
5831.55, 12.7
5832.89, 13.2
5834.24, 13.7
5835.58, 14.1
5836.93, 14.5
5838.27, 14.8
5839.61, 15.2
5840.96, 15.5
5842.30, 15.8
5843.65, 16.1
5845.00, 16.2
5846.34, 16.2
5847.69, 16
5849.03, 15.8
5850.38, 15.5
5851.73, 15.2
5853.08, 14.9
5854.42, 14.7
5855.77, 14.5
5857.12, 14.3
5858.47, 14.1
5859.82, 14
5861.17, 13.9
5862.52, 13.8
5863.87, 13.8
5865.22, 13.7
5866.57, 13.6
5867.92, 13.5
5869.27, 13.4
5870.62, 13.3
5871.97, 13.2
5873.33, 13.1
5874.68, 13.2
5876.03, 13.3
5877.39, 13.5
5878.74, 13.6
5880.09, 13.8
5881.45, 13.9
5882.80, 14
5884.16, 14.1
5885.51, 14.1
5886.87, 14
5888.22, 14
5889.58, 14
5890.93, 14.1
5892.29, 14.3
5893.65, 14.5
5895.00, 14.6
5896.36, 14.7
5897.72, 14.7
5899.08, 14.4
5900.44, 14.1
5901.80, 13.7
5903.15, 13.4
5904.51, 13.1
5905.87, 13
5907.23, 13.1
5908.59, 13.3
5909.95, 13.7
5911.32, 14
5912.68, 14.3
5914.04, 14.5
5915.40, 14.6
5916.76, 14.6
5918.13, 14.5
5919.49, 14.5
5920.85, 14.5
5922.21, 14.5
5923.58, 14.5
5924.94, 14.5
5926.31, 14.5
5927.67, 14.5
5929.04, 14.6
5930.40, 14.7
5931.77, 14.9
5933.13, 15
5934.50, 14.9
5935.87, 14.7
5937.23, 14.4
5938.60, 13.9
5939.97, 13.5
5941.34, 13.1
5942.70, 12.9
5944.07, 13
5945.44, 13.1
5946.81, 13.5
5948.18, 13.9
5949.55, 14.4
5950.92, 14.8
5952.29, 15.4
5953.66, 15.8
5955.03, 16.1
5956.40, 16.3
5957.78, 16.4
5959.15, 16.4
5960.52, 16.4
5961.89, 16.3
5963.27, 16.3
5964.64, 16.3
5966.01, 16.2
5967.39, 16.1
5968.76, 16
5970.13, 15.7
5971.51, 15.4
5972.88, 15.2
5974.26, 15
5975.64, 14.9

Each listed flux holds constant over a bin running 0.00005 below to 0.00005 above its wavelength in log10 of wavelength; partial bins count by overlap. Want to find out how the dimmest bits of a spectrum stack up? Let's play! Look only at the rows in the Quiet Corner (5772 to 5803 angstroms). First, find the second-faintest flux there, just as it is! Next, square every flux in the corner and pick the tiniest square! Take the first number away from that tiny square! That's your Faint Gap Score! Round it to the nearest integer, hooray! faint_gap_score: 151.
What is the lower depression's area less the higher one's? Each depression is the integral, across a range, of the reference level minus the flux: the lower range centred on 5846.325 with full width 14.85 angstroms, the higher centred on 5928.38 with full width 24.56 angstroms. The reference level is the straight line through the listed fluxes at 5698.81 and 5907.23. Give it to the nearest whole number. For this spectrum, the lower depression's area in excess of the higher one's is 5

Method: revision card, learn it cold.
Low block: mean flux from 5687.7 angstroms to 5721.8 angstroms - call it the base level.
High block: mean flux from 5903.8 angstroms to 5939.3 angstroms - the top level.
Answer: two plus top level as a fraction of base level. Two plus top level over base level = 3.04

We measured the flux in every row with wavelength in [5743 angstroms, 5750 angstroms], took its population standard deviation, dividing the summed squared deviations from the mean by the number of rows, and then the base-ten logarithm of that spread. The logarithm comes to -1.4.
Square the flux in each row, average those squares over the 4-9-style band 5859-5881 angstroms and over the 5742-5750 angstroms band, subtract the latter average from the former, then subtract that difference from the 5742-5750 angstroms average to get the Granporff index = 223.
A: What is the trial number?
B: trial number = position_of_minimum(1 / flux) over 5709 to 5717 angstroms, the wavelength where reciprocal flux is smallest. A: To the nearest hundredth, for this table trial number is 5715.89 angstroms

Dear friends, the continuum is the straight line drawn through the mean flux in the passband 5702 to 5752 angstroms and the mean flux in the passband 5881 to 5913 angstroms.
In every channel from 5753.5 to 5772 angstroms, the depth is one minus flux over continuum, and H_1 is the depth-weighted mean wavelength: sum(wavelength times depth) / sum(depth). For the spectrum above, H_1 5766.2 angstroms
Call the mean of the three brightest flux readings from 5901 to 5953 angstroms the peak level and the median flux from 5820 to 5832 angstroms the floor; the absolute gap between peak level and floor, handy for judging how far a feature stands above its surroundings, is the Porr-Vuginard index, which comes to 2.4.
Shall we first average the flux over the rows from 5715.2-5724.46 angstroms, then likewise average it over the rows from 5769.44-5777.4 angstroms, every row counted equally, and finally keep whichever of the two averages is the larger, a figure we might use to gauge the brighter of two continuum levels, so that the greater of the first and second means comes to 14.0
